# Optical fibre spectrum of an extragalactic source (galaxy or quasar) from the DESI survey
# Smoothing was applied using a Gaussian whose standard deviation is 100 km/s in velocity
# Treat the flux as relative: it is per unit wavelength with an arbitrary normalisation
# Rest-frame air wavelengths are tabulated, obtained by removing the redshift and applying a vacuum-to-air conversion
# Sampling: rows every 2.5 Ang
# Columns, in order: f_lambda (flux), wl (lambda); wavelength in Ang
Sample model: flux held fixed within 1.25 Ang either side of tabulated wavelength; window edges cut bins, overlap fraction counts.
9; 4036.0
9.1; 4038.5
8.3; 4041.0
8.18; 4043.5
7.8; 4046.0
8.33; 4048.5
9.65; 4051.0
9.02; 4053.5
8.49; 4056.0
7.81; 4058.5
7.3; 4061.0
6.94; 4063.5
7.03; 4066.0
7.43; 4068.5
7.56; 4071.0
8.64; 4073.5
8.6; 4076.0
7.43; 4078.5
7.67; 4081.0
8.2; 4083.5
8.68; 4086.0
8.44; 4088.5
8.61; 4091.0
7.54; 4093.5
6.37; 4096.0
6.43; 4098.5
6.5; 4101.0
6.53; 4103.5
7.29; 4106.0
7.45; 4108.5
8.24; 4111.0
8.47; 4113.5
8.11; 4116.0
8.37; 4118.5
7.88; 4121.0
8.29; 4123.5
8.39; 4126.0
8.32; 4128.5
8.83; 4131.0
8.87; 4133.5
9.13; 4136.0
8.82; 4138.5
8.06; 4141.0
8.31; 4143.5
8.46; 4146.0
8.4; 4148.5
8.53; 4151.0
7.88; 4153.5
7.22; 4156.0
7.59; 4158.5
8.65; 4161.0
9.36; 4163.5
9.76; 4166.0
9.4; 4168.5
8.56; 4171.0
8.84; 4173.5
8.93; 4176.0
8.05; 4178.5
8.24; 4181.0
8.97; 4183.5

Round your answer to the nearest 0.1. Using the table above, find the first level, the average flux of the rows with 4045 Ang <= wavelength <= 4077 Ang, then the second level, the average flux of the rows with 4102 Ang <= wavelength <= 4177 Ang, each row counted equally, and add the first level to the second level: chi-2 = 16.4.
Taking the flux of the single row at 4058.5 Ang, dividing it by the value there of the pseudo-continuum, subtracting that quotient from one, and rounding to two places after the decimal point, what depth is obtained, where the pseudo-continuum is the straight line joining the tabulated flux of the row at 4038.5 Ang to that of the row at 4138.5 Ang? 0.14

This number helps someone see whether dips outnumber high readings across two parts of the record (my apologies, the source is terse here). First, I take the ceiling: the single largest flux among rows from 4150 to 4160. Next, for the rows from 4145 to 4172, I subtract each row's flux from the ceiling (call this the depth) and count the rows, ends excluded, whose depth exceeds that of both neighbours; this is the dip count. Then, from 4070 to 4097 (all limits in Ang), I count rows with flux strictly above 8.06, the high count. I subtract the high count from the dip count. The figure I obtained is -4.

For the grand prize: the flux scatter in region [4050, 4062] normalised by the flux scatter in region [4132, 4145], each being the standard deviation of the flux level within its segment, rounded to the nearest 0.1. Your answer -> 2.1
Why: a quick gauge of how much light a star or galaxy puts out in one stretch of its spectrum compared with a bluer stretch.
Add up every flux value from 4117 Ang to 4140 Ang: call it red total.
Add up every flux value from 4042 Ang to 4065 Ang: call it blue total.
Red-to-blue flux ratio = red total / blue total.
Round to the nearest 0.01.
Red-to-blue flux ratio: 1.05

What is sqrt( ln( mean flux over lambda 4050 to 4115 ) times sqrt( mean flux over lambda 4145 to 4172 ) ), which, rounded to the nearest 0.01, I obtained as 2.45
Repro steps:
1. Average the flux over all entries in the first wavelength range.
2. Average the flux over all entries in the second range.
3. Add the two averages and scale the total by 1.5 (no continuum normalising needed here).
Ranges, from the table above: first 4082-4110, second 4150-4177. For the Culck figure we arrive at 24.1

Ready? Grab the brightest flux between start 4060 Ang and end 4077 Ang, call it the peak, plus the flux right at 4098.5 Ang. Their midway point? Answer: 7.5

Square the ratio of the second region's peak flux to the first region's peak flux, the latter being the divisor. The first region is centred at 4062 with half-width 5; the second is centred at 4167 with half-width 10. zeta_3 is 1.56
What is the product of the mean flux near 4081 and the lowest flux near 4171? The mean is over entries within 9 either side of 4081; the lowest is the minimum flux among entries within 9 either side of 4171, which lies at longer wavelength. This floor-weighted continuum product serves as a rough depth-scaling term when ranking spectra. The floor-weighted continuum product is 66.3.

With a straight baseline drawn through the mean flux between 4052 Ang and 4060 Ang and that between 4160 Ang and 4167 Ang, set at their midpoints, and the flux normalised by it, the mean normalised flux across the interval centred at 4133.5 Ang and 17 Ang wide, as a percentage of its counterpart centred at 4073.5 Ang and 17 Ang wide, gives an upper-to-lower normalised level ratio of 106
